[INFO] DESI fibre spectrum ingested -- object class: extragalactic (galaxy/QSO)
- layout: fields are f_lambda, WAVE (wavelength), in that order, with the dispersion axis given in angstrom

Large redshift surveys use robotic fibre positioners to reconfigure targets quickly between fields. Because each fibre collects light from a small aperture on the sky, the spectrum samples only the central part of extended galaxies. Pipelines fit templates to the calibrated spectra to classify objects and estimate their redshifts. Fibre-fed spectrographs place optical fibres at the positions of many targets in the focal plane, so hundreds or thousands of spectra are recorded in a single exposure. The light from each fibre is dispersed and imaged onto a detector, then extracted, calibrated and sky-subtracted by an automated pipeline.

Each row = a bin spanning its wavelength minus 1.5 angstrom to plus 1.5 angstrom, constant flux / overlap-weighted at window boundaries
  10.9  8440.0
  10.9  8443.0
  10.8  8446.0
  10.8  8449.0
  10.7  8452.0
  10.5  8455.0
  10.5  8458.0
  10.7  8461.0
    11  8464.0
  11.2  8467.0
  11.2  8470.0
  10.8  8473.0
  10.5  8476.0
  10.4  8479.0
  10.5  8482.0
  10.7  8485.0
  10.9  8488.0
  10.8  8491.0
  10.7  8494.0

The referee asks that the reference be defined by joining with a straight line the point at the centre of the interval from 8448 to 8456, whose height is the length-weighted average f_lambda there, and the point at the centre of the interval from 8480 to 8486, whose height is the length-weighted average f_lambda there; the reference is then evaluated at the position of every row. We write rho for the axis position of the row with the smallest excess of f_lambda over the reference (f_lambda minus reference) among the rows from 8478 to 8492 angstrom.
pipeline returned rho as 8479.0 angstrom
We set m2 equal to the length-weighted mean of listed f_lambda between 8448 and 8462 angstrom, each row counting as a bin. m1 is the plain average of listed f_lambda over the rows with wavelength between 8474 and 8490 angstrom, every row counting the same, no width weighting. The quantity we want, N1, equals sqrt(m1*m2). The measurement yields 10.6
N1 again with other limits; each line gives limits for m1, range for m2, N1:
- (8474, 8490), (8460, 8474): 10.8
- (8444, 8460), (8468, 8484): 10.7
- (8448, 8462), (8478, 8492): 10.7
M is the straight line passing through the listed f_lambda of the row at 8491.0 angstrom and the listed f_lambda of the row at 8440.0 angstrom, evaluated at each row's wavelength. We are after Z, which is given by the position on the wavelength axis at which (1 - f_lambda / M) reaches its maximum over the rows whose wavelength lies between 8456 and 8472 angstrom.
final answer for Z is 8458.0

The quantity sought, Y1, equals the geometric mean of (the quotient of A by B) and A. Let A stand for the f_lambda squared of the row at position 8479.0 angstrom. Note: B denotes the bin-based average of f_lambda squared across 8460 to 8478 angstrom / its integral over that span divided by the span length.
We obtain 9.93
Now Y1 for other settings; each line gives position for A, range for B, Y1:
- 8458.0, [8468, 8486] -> 10.30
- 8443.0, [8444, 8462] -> 11.13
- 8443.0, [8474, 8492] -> 11.17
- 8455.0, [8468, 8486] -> 10.30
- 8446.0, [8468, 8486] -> 10.90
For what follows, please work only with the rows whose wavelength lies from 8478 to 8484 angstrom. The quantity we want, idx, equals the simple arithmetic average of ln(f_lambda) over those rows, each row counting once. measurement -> 2.35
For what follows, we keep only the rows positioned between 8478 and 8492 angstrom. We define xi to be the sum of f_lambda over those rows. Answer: 53.3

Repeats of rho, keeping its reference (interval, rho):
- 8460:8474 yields 8461.0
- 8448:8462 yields 8455.0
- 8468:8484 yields 8479.0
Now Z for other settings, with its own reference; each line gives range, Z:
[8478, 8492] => 8479.0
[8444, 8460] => 8455.0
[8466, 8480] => 8479.0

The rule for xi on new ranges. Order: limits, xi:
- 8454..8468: 53.9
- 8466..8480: 54.1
